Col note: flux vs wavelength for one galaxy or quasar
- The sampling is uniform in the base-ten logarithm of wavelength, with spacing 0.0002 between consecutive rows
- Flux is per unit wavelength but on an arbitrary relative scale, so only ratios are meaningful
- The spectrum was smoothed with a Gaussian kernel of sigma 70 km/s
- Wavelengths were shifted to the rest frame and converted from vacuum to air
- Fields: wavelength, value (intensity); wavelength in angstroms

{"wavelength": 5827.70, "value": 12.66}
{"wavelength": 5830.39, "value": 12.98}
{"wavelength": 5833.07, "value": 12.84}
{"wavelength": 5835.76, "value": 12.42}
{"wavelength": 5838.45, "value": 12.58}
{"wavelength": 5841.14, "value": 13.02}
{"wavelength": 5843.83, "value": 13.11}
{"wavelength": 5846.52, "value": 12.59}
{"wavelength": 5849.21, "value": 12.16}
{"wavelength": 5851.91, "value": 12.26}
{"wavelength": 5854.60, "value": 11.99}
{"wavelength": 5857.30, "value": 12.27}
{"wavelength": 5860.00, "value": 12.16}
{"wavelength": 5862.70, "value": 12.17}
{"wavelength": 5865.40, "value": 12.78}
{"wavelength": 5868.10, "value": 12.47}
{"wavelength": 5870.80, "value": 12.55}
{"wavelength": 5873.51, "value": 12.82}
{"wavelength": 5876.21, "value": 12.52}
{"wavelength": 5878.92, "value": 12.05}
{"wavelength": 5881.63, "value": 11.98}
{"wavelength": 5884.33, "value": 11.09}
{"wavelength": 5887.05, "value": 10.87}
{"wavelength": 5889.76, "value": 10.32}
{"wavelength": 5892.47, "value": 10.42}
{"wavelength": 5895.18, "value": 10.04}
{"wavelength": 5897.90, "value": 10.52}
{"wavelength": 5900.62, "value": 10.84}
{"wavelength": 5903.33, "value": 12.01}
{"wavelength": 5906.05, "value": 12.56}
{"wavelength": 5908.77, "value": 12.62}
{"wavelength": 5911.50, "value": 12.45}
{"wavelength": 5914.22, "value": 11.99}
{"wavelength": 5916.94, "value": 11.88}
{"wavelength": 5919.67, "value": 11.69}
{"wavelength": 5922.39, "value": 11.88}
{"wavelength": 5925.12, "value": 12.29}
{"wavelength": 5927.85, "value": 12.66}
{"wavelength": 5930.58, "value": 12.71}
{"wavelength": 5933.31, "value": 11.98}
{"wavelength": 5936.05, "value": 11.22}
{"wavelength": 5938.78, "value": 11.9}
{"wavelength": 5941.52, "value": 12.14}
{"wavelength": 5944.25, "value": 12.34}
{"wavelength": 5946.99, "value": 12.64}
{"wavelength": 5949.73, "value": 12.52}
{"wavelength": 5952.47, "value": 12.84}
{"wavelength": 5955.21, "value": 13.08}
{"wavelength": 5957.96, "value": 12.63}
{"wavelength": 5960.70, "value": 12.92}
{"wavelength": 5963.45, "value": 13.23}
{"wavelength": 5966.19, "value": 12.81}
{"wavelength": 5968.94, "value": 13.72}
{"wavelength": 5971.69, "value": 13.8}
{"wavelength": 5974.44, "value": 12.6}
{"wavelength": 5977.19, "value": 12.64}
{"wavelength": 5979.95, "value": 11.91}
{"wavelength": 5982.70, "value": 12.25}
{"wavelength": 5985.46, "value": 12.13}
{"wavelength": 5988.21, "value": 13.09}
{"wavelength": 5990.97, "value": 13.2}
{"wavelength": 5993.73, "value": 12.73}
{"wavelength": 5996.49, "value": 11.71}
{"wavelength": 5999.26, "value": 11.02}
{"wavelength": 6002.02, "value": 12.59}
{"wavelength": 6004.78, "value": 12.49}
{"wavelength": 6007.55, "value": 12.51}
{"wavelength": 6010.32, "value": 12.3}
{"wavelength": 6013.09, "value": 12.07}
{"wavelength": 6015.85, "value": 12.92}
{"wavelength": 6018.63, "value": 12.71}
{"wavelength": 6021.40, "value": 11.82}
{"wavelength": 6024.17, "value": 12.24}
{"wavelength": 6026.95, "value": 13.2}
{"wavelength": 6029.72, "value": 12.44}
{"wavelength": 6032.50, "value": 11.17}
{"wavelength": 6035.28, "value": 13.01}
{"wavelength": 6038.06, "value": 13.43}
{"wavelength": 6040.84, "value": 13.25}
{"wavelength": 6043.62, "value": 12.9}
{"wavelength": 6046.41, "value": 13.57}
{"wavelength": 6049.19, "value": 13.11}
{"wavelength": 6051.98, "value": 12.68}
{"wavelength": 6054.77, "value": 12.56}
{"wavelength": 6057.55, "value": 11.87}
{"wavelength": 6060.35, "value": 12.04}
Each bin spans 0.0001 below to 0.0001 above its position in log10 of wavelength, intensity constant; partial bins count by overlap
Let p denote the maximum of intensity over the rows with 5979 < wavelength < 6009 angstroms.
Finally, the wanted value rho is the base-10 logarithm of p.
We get 1.12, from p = 13.2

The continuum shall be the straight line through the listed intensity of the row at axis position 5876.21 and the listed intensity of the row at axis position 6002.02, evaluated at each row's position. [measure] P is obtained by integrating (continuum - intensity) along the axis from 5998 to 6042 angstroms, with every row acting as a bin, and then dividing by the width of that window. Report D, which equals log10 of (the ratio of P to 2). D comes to -1.12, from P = 0.15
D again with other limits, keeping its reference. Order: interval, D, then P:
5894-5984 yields -0.88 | 0.27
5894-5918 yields -0.36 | 0.87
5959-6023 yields -2.19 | 0.01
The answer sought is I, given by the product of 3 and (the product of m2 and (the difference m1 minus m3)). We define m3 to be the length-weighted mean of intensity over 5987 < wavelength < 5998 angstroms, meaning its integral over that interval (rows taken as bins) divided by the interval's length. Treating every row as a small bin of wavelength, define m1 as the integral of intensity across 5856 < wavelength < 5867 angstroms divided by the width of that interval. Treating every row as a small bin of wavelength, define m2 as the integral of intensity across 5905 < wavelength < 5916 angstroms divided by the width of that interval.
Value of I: -11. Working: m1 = 12.3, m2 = 12.4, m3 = 12.6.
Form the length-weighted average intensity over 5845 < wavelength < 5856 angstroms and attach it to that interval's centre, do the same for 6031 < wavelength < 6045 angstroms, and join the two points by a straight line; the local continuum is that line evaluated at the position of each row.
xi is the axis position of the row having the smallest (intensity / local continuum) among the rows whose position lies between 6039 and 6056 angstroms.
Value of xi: 6054.77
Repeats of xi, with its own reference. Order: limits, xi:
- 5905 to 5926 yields 5919.67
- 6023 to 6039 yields 6032.50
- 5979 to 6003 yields 5999.26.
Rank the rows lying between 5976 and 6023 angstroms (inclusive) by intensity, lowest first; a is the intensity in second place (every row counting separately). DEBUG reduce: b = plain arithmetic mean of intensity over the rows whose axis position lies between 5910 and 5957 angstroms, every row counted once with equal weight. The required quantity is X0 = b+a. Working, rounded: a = 11.71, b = 12.2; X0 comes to 24.0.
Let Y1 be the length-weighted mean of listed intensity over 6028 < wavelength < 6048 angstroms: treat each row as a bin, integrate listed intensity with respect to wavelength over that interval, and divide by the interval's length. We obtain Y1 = 12.8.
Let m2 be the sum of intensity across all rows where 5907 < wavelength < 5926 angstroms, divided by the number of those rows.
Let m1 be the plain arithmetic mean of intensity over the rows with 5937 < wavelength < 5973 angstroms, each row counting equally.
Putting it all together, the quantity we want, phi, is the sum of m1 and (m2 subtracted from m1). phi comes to 13.5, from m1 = 12.8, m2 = 12.1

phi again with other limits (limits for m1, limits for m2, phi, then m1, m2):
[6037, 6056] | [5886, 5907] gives 15.2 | 13.1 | 10.9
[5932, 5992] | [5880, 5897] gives 14.4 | 12.6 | 10.8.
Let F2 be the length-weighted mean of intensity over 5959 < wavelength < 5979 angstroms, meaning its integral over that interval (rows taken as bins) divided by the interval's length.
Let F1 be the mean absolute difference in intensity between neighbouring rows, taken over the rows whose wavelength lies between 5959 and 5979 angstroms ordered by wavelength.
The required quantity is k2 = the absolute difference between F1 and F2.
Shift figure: 12.6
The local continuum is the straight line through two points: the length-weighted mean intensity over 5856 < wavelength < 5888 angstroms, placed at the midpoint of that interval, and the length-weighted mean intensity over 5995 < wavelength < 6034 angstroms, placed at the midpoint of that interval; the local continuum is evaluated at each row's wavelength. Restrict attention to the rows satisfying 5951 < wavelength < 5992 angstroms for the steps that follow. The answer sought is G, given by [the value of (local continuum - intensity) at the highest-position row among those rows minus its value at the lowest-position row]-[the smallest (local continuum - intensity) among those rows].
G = 1.3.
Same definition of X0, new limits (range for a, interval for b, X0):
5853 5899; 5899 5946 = 22.4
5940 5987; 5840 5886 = 24.5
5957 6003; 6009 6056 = 24.4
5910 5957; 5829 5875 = 24.2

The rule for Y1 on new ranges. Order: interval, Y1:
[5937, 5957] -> 12.5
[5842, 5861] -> 12.4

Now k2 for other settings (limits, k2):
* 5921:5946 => 11.7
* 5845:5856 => 12.0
